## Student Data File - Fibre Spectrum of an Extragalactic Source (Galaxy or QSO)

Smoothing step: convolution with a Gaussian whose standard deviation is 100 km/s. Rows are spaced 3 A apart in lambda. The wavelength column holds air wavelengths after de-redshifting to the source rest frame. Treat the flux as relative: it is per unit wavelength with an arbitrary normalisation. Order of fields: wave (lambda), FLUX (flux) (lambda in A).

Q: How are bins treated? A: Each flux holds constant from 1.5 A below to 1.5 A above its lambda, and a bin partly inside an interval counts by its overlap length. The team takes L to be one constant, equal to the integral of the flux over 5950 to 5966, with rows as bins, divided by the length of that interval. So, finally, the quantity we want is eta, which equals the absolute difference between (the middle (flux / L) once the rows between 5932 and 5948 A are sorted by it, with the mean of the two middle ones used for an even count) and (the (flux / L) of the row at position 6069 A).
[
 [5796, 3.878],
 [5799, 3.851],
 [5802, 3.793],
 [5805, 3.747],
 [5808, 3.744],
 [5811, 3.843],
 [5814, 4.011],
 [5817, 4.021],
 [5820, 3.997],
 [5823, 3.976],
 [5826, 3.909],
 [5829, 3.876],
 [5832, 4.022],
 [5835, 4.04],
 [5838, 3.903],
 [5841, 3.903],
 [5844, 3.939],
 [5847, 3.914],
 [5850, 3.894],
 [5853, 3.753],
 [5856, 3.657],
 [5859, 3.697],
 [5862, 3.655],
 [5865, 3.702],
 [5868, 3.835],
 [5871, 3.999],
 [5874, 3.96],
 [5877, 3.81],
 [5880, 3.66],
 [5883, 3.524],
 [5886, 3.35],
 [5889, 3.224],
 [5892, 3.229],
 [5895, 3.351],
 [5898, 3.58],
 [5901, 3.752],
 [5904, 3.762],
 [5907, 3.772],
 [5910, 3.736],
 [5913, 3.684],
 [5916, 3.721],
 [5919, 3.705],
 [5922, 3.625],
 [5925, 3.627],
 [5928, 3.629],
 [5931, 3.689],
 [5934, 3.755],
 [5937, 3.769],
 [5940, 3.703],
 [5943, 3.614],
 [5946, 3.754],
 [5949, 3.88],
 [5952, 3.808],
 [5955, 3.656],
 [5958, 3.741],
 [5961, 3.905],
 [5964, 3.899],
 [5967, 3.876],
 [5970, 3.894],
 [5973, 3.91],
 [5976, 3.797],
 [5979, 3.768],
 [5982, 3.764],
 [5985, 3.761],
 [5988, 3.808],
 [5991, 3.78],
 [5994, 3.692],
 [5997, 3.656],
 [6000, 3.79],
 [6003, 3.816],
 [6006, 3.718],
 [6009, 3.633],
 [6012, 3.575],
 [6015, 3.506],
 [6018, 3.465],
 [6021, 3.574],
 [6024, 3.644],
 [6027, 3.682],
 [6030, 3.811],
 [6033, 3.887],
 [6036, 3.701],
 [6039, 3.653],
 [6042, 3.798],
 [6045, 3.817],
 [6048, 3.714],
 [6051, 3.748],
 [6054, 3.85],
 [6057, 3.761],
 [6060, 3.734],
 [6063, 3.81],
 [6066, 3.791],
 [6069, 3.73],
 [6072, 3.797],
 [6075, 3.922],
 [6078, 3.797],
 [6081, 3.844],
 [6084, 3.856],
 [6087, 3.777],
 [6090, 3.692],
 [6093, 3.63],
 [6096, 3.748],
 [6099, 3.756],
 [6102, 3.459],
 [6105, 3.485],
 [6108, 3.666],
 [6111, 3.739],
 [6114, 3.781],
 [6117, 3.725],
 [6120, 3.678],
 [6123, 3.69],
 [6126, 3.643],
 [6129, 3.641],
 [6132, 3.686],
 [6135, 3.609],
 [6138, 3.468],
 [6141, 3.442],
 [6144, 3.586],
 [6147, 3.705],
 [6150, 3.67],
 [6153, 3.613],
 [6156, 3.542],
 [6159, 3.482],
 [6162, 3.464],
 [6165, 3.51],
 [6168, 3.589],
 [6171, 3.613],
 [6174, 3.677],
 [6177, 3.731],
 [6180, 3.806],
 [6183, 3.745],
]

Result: 0.006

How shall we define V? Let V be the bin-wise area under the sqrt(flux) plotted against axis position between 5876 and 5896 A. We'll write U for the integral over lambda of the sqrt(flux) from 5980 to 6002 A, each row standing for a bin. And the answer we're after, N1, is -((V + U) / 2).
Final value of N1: -39.9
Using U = 42.6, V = 37.1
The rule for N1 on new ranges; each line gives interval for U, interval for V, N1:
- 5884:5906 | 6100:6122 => -41.5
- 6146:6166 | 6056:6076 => -38.4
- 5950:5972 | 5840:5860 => -41.1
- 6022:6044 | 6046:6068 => -42.6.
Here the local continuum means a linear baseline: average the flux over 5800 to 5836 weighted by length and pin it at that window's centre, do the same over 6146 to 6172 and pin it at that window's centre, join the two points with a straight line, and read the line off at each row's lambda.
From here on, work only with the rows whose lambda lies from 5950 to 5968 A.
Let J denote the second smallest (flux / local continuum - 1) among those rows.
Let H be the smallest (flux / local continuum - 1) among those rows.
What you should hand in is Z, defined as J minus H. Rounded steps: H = -0.032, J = -0.009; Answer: 0.023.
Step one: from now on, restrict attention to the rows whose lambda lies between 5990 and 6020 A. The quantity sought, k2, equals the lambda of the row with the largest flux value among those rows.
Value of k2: 6003 A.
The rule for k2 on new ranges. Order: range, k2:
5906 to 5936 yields 5907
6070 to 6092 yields 6075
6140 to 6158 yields 6147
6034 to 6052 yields 6045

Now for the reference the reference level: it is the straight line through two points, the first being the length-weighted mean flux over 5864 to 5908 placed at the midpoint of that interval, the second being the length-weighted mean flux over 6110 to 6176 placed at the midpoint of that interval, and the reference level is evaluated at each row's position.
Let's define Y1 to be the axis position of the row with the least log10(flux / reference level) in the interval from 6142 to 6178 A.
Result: 6162 A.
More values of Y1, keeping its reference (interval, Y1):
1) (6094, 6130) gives 6102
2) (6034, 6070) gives 6039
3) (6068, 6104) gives 6102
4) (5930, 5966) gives 5943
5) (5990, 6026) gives 6018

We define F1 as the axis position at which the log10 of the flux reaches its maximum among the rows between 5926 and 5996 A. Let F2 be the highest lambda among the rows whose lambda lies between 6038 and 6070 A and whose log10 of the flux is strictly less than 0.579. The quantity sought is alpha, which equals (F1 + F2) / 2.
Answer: 6021.0 A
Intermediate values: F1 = 5973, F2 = 6069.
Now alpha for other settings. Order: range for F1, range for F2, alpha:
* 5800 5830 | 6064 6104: 5959.5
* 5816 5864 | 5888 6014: 5923.5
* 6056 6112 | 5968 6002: 6037.5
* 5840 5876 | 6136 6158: 6013.5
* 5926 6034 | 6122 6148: 6060.0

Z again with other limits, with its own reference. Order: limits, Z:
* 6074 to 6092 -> 0.022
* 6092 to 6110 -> 0.008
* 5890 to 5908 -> 0.032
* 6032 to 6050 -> 0.012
